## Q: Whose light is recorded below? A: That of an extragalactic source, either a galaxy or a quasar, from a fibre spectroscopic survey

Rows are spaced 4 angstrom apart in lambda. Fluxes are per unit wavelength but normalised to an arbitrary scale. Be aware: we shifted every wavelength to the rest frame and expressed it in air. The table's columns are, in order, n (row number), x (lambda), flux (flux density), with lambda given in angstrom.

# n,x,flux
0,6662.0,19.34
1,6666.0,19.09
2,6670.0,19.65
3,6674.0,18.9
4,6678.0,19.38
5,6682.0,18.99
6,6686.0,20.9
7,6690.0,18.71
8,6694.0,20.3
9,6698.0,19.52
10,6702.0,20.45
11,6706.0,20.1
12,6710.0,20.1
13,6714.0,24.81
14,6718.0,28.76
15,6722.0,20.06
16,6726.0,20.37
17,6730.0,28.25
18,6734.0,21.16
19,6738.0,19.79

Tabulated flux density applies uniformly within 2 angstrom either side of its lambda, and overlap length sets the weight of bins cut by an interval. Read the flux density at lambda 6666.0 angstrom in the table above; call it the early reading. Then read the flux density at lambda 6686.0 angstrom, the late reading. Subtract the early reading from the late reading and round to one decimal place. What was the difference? 1.8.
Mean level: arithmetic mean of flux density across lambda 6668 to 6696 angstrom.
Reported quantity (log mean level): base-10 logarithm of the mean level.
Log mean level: 1.29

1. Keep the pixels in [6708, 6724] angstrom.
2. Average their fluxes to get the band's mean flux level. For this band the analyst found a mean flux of 23.4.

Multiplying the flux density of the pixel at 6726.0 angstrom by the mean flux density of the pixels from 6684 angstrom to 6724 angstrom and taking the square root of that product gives 20.9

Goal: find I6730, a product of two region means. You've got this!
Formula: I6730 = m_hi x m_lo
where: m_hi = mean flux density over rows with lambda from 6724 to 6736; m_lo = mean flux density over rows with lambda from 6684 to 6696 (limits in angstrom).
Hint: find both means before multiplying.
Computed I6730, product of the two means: 465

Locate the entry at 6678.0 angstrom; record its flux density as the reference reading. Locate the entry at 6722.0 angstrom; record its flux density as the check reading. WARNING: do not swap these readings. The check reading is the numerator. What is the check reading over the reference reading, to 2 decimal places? 1.04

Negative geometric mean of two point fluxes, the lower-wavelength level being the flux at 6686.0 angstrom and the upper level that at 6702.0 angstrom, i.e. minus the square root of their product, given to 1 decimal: -20.7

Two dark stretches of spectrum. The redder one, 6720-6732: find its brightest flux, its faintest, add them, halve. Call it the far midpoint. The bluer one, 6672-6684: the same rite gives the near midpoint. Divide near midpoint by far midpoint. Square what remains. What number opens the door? 0.63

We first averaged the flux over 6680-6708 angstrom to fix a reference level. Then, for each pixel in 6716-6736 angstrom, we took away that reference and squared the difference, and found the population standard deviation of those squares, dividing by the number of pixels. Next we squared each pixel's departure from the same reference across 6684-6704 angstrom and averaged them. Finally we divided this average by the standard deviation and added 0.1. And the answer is 0.12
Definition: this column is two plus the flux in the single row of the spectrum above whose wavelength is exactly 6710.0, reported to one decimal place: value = 22.1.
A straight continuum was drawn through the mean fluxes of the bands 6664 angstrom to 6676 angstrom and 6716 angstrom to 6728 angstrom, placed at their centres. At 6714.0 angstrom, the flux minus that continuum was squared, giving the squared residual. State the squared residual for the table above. 5.5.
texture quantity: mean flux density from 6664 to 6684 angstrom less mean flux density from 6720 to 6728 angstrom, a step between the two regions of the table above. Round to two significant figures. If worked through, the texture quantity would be -1.0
